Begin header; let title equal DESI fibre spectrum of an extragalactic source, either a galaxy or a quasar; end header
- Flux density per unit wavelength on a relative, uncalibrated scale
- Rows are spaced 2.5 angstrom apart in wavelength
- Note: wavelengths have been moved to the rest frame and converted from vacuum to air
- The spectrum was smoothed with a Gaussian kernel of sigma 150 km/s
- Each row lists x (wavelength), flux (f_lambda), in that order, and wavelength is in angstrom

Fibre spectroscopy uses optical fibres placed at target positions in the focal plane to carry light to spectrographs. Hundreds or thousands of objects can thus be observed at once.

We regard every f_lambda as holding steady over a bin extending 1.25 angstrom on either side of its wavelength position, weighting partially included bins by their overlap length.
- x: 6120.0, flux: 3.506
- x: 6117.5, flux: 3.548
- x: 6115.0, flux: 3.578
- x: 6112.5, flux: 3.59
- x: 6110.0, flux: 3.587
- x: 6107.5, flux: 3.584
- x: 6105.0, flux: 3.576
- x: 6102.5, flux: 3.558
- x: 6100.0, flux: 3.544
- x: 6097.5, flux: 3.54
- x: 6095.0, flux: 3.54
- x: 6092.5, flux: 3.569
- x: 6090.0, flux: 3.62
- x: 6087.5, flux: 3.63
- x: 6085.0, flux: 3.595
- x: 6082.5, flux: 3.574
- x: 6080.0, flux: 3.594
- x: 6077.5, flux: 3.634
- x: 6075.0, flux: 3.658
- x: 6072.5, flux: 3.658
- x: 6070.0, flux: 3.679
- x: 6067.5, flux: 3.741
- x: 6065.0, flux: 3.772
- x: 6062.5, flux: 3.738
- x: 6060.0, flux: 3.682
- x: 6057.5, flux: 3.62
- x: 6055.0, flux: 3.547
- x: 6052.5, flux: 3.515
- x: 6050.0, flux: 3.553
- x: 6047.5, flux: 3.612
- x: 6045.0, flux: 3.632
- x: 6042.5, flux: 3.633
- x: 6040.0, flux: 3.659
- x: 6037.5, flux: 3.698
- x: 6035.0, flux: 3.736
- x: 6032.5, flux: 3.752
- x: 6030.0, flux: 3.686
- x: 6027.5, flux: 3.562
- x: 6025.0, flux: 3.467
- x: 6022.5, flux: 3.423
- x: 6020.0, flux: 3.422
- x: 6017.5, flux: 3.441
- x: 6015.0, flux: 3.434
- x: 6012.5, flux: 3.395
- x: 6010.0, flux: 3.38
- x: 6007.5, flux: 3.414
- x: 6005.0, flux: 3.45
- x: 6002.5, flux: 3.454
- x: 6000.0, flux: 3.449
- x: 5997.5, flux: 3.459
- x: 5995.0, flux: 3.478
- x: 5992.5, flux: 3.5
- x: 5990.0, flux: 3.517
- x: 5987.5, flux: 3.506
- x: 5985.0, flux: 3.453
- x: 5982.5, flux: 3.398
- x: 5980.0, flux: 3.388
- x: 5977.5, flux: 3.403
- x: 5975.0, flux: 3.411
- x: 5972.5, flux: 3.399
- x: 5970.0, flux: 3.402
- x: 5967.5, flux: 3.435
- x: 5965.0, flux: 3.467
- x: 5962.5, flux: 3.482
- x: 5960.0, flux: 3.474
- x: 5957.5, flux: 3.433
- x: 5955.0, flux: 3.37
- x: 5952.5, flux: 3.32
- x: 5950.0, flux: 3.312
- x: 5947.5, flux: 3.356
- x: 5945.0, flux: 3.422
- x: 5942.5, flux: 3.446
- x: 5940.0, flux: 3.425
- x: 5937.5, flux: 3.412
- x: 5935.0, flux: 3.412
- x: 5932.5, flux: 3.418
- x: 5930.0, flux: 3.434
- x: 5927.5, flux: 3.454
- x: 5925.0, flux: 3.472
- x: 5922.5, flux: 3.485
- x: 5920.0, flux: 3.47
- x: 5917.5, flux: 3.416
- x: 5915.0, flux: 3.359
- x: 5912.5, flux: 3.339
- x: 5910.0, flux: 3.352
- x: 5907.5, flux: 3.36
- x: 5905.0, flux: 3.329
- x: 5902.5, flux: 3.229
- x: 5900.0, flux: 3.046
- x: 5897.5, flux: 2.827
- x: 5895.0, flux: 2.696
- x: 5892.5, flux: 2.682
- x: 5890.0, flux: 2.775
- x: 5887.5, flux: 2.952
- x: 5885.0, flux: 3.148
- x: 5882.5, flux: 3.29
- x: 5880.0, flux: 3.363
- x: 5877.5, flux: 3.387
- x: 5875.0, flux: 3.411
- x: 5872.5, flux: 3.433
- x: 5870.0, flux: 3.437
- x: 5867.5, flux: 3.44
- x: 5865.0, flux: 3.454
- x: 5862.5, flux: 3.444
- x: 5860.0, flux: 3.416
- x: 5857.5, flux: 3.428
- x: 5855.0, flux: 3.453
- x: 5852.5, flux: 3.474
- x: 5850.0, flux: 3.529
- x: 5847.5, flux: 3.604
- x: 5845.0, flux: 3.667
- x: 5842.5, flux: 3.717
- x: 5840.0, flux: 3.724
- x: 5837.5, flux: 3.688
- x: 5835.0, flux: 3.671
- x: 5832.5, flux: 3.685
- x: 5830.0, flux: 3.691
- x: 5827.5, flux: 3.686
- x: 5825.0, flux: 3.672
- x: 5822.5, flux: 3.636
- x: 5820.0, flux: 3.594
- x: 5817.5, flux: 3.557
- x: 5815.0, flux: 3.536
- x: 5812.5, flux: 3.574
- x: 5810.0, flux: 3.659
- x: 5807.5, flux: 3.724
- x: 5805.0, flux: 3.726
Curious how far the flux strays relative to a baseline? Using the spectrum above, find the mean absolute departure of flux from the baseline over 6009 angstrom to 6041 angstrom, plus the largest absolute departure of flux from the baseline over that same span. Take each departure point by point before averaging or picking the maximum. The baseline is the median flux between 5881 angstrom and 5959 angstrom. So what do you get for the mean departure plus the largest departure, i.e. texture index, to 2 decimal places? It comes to 0.58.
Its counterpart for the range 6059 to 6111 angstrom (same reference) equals 0.68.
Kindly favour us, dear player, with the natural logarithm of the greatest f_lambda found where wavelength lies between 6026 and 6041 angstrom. 1.32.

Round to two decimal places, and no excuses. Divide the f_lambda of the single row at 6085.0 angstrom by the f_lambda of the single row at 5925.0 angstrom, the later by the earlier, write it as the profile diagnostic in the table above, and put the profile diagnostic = 1.04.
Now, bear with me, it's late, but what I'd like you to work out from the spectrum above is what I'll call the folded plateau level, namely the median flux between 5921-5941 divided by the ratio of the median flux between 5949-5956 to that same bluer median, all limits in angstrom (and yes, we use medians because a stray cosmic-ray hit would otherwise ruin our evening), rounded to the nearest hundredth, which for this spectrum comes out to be 3.54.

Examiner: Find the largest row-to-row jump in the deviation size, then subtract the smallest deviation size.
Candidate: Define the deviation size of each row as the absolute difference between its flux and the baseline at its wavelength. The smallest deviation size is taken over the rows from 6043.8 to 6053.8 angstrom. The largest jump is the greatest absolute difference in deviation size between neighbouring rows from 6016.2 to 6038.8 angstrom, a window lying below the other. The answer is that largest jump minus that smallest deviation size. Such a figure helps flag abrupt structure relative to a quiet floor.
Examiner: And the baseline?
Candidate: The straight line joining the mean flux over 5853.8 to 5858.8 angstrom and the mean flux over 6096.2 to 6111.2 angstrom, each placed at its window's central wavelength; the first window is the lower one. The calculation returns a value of 0.11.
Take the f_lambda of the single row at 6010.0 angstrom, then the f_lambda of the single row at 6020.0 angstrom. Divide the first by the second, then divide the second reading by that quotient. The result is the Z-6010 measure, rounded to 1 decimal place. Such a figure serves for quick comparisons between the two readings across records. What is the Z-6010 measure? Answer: 3.5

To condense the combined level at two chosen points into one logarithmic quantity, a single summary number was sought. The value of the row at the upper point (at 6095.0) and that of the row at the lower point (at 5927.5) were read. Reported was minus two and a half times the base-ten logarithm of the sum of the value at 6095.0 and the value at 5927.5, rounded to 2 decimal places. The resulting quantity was -2.11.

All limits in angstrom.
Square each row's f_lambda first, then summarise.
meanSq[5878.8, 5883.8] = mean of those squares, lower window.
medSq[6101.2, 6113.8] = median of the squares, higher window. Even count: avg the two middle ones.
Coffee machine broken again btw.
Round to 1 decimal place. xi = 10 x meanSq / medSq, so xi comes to 8.6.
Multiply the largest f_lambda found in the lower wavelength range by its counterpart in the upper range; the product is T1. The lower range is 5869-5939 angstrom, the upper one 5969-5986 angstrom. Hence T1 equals 12.0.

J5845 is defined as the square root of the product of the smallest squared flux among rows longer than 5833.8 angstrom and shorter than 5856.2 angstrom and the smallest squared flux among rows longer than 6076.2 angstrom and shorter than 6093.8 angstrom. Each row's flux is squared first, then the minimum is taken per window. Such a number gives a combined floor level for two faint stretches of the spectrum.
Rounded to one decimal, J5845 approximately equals 12.3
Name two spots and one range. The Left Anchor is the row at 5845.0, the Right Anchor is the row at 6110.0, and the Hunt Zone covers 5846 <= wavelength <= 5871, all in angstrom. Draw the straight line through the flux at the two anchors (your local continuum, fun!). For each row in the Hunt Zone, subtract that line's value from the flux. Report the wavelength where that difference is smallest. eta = 5860.0 angstrom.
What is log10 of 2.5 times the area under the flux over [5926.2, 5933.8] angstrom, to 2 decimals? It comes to 1.81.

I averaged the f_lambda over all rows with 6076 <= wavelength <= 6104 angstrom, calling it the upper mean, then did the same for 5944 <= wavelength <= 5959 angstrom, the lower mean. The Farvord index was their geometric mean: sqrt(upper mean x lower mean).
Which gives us 3.47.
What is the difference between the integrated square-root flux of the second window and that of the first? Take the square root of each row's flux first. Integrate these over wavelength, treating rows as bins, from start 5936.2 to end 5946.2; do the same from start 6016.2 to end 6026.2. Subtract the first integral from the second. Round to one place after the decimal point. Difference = 0.0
